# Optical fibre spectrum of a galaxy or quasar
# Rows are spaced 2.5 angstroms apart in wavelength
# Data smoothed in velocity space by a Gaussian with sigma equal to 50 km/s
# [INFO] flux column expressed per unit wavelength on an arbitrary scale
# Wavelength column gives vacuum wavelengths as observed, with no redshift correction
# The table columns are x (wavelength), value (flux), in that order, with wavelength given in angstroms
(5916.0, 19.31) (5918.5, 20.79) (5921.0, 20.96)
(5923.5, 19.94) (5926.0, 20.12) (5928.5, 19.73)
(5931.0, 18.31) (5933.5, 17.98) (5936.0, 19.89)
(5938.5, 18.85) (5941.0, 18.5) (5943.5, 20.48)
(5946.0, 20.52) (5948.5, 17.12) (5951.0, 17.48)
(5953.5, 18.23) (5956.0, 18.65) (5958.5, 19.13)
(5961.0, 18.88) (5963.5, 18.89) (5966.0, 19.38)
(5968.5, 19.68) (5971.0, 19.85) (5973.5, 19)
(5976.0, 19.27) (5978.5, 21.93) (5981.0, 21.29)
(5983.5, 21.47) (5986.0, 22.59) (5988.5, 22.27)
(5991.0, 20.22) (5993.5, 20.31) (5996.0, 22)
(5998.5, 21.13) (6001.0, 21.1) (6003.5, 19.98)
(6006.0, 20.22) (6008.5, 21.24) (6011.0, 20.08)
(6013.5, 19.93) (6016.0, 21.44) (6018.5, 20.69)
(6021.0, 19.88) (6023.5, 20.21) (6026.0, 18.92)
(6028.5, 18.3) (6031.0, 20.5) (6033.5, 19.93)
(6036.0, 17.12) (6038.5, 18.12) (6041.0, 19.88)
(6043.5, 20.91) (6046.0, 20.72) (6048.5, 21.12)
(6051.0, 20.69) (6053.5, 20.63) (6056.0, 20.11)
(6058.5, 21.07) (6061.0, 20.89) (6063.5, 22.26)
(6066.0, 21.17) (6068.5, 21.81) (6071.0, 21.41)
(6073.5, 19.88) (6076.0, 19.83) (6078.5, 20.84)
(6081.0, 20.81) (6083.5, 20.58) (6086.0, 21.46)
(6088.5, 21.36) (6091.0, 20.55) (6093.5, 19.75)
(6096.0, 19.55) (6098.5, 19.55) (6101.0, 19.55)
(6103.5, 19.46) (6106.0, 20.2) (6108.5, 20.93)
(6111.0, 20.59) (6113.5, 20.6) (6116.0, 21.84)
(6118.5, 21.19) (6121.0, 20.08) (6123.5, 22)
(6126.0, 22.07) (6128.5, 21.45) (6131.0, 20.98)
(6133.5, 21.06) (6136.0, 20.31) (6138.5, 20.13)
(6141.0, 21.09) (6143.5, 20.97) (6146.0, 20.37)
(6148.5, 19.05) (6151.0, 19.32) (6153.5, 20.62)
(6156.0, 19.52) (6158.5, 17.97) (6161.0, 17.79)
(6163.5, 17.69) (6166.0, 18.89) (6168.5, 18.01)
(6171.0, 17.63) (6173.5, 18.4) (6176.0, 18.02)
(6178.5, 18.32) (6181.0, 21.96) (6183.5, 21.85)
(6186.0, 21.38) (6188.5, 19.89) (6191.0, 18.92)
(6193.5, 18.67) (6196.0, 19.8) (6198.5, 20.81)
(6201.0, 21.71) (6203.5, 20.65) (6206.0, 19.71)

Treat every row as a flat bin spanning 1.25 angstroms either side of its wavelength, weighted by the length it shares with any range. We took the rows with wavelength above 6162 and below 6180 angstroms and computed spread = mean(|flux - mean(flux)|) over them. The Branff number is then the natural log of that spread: -1.1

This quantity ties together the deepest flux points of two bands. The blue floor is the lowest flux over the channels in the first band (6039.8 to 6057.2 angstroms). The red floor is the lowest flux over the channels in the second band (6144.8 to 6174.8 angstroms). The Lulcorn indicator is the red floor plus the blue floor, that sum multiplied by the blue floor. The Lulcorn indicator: 746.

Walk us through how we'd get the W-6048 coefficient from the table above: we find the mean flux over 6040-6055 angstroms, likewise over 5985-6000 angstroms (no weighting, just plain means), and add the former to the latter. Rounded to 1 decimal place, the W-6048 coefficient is 42.1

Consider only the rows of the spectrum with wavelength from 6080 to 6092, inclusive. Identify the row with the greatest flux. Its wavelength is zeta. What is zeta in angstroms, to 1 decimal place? 6086.0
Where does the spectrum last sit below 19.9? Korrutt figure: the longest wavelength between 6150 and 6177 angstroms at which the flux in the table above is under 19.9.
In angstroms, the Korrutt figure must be 6176.0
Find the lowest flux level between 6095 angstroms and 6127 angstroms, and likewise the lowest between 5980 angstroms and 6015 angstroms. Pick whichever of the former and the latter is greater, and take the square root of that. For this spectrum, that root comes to 4.46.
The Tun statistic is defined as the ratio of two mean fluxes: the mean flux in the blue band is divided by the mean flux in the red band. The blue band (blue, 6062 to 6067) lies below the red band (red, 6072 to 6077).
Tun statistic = 1.09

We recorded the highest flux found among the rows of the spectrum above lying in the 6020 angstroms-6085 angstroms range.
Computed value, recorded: 22.26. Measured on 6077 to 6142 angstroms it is 22.07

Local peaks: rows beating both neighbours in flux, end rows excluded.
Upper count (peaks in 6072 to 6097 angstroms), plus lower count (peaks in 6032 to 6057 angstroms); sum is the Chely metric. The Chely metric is 4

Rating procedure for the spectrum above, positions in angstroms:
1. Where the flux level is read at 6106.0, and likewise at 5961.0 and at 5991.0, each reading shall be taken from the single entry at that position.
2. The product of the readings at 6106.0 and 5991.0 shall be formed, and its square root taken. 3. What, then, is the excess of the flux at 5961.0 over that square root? -1.33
